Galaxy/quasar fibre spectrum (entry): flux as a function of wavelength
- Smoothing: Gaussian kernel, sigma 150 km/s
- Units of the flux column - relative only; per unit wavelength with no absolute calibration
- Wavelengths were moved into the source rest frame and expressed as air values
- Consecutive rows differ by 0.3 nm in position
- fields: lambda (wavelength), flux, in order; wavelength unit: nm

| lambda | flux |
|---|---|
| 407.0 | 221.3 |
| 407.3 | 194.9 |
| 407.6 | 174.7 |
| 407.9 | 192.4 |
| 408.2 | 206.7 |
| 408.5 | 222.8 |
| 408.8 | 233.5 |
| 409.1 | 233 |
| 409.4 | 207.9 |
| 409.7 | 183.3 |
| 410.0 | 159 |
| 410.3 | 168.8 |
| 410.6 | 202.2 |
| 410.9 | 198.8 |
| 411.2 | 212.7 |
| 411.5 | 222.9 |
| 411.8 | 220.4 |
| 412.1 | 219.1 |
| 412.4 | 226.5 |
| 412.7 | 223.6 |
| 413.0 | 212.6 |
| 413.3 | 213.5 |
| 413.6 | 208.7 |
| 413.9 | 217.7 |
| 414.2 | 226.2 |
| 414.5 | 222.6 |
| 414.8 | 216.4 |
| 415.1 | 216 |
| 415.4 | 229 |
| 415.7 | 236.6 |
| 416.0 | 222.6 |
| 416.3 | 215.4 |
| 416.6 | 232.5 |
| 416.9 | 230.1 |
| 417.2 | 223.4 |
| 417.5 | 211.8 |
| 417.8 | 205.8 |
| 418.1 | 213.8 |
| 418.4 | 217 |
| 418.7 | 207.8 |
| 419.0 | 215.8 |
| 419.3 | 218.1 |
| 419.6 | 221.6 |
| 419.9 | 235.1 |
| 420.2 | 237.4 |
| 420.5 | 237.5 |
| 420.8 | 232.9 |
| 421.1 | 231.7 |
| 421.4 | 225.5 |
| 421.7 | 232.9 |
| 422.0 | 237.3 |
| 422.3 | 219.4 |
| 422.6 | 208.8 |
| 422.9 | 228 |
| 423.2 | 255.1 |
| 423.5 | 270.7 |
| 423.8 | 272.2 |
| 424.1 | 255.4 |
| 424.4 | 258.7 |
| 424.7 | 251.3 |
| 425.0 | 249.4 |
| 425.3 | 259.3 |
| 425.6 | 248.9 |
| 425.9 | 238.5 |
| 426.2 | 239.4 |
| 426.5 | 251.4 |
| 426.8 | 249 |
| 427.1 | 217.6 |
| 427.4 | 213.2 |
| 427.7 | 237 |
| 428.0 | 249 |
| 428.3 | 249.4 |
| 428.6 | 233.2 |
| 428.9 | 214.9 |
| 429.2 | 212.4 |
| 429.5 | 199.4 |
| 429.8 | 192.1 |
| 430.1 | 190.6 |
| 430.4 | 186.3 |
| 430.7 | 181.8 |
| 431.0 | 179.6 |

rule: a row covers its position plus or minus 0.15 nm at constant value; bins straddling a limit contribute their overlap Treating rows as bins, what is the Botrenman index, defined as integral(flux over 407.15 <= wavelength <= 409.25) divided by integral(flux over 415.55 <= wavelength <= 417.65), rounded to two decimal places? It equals 0.93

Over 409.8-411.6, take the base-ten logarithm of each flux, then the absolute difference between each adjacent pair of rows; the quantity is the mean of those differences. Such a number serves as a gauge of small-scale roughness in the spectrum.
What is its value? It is 0.032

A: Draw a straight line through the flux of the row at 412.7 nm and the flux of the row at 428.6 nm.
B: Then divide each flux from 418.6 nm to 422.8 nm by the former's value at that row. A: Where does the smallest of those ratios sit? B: 422.6 nm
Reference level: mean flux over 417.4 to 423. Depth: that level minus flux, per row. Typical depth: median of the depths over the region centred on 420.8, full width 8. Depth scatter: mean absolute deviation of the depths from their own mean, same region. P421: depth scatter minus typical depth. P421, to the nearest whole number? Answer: 22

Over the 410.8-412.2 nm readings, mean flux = 215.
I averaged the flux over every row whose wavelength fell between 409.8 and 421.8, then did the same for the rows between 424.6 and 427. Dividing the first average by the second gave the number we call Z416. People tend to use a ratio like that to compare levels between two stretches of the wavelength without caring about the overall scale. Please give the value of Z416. 0.88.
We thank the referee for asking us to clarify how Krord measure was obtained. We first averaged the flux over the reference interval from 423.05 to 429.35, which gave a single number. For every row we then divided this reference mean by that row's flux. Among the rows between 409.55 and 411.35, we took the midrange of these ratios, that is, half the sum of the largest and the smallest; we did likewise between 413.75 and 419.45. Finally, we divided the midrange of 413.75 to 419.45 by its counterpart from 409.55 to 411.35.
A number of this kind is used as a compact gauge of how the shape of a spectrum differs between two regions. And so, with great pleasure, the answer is 0.83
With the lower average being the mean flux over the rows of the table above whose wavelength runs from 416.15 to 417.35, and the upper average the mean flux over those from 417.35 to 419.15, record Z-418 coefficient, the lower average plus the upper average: 437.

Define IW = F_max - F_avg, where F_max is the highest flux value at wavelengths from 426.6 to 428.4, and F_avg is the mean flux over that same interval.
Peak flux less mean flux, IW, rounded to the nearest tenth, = 13.5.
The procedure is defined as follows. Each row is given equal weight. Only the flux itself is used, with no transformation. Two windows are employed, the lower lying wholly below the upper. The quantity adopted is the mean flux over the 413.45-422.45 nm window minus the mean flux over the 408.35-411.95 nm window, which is 18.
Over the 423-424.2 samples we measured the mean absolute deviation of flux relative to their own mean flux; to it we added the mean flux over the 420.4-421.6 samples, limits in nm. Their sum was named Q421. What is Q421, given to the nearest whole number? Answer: 240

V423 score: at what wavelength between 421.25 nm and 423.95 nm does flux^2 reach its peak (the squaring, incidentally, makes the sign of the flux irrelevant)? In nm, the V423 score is 423.8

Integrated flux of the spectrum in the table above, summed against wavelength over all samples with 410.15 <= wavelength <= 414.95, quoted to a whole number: 1024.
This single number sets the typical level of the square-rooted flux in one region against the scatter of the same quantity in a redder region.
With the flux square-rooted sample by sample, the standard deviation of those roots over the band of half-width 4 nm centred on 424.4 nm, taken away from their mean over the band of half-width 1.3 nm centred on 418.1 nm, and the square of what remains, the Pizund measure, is 201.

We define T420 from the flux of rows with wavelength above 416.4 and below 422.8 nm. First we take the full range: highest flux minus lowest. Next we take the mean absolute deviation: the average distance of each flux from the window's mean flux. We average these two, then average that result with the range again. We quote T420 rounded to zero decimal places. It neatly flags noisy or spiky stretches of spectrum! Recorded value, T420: 26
